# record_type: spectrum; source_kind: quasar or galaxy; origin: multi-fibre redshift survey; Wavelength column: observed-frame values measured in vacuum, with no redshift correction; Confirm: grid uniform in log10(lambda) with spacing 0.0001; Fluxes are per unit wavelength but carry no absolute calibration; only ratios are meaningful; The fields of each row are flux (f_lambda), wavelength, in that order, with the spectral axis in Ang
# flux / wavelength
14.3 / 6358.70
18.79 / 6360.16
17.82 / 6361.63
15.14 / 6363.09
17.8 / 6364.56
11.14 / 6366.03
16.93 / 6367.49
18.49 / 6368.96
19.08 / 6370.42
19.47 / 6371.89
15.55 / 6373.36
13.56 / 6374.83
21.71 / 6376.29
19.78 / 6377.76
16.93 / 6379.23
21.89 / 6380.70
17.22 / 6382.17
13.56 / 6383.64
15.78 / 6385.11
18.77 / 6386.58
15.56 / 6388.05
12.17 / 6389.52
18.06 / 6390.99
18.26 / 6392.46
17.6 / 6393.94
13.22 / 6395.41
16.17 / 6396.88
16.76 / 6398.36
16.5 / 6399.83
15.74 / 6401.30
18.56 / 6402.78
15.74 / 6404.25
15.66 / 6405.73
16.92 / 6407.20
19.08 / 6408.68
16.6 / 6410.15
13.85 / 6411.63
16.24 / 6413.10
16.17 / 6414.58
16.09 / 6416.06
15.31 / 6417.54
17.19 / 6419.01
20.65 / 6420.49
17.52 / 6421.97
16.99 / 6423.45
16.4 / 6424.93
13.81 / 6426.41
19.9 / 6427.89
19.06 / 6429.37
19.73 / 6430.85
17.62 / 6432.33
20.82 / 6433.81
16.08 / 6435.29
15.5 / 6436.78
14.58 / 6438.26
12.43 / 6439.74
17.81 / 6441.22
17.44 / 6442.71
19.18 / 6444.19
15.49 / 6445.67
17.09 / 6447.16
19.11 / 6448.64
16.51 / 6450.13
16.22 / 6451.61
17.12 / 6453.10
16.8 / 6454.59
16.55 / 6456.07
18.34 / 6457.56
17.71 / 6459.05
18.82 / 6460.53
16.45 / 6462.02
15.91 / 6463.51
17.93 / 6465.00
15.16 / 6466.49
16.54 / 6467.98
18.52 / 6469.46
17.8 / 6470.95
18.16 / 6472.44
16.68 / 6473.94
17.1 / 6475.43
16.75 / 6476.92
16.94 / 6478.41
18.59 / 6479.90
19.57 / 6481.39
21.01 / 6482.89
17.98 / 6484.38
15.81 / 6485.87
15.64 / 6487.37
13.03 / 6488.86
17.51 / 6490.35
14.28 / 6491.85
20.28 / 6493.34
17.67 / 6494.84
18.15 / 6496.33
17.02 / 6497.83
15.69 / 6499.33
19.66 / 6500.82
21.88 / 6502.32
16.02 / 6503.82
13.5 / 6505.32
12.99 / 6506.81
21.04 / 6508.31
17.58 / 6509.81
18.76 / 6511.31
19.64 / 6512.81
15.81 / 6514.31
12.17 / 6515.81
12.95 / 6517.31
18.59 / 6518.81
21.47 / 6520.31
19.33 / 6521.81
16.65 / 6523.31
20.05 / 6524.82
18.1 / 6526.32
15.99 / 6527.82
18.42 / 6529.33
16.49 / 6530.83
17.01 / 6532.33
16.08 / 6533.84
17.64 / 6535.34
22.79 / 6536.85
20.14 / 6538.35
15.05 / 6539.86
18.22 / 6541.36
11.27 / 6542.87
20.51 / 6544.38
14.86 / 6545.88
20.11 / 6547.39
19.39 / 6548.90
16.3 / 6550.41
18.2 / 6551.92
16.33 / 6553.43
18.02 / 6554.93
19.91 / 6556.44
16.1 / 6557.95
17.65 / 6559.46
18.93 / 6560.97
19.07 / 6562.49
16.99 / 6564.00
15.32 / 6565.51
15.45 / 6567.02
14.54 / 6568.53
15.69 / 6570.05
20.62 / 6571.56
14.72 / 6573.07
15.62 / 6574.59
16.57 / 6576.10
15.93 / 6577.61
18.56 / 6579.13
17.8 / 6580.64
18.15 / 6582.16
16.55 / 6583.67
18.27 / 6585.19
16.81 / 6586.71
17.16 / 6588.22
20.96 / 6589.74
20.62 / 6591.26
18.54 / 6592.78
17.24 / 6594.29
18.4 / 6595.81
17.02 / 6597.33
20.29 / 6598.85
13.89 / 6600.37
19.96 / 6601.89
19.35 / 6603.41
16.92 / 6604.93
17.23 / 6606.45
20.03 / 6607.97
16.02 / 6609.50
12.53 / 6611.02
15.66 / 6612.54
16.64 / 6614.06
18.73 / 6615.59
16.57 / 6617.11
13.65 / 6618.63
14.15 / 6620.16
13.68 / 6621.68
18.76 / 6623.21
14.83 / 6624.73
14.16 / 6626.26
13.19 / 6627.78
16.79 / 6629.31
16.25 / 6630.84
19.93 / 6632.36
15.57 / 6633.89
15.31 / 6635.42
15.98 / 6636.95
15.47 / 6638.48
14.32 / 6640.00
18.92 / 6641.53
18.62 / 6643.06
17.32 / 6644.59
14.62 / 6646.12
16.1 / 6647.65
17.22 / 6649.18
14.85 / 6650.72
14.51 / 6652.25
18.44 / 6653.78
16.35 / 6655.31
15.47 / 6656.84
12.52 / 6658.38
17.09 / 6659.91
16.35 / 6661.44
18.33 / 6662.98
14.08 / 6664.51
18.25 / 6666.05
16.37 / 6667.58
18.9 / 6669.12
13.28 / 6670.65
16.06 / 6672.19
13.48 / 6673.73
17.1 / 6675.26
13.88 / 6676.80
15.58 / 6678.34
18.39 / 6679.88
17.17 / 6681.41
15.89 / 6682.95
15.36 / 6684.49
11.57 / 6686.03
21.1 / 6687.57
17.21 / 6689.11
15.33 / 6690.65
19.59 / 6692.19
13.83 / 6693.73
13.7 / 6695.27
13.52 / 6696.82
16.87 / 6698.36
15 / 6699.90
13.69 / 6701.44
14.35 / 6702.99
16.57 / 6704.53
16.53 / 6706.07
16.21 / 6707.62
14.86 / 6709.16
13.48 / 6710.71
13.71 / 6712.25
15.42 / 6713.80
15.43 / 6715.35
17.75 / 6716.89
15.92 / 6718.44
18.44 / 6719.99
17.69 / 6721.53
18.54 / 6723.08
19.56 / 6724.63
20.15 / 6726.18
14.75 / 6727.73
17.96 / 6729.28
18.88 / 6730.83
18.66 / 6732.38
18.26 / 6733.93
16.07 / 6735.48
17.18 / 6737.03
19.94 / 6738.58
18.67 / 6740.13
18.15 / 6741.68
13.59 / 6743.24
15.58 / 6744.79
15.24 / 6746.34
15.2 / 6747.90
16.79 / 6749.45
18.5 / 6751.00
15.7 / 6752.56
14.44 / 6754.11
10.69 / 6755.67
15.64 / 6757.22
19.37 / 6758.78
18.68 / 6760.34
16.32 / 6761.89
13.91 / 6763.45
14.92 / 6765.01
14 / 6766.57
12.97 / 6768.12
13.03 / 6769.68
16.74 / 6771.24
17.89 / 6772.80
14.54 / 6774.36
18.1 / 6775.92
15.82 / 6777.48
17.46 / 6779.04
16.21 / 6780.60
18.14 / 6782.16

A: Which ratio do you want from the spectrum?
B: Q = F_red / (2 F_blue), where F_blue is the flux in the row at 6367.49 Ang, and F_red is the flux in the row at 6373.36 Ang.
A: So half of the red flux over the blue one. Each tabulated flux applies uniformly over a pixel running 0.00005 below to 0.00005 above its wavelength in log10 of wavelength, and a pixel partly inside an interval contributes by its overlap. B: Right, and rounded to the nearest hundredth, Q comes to 0.46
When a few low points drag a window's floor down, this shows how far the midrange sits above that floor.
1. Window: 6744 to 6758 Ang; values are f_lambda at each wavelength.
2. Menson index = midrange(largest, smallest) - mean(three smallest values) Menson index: 1.2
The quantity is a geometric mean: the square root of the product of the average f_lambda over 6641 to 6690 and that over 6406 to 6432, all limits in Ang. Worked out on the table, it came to 16.7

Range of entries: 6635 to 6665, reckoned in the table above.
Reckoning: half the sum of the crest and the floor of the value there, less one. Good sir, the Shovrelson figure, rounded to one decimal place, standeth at 14.7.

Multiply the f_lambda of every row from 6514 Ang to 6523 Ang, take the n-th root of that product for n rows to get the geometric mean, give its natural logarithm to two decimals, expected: 2.80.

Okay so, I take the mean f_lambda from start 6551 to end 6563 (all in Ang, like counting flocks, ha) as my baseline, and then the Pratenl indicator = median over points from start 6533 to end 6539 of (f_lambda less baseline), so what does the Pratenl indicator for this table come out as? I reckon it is 0.9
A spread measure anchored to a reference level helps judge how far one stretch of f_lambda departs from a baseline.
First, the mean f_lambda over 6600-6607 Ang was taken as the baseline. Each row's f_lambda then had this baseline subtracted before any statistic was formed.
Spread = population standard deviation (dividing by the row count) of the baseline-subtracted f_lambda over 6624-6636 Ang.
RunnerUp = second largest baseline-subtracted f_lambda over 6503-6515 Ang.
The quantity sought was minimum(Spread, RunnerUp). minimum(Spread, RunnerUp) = 1.9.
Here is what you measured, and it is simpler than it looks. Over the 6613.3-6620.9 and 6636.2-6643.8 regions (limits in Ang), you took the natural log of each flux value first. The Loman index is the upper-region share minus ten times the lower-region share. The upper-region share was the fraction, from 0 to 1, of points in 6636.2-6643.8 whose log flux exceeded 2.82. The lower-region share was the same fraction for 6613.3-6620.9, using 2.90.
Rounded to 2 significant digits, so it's -1.6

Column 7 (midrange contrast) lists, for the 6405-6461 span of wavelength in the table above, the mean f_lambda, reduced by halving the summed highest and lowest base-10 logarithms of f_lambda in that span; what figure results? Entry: 15.9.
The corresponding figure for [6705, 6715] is 13.9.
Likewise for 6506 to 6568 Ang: 16.3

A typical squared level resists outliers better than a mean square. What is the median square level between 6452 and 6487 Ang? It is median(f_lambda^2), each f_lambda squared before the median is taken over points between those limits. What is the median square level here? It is 293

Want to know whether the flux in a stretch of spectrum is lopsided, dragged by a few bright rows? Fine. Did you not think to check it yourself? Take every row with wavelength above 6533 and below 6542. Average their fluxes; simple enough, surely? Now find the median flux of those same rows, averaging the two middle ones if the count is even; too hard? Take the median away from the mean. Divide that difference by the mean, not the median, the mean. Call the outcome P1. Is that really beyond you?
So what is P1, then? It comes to 0.021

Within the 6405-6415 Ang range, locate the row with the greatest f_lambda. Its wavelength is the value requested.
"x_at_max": 6408.68 Ang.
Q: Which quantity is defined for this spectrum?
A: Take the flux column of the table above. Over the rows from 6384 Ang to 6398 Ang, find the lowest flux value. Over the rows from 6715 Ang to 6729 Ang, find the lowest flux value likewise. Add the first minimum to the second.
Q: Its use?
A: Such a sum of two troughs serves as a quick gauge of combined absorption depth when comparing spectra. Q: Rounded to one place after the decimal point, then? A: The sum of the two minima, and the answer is 26.9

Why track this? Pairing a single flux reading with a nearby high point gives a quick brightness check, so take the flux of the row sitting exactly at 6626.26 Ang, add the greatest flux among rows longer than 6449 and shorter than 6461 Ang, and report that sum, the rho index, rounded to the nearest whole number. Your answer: 33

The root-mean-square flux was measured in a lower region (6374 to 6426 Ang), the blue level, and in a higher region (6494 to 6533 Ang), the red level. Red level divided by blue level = 1.038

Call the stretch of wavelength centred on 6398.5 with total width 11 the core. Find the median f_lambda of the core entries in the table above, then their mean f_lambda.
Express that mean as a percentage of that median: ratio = 99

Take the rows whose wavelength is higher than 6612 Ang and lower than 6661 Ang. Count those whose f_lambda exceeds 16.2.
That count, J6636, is 14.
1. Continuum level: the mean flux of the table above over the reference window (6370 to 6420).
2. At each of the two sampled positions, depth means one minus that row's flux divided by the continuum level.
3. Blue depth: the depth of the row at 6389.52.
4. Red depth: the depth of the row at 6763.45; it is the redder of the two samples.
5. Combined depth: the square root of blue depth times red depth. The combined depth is 0.22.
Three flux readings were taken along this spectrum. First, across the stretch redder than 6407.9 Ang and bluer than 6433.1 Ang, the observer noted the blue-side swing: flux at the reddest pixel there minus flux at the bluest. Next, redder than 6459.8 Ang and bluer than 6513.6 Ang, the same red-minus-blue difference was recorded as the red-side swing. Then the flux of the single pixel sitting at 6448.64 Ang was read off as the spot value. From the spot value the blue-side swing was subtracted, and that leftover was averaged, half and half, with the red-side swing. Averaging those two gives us 11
